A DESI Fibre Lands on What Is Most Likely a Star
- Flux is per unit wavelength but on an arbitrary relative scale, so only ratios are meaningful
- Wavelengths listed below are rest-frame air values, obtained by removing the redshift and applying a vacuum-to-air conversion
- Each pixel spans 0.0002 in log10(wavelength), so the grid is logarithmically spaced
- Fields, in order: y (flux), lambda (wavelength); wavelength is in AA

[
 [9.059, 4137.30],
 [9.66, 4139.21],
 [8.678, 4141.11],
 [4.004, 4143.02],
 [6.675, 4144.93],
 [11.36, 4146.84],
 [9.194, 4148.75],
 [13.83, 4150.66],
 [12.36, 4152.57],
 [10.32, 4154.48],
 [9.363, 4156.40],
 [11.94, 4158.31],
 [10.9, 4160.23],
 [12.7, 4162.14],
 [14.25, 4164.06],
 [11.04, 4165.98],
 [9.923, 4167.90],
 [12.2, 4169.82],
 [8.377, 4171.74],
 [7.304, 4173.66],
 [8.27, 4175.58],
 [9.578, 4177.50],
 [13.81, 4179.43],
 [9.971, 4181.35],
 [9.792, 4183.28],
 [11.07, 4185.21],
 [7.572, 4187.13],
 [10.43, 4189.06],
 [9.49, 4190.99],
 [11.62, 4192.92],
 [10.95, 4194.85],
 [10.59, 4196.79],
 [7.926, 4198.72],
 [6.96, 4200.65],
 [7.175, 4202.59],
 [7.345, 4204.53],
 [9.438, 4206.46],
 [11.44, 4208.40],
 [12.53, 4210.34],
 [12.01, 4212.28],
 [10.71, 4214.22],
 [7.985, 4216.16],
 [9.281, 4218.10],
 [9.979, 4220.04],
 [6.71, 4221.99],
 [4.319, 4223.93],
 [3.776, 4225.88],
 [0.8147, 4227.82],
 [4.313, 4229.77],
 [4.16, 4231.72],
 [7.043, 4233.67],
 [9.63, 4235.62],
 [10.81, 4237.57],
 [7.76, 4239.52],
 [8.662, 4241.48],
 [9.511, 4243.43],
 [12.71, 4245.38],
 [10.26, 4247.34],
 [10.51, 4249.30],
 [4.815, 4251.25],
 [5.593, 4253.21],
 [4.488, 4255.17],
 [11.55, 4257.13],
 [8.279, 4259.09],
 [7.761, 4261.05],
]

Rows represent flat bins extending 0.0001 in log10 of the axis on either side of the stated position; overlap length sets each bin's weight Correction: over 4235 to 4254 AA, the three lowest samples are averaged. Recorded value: 6.1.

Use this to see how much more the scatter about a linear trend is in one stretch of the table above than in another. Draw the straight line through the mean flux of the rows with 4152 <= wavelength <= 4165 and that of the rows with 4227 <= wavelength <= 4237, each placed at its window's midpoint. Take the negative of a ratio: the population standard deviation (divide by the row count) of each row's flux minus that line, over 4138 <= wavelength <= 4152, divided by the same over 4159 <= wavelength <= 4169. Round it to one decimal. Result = -2.1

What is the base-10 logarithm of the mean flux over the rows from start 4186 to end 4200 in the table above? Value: 0.99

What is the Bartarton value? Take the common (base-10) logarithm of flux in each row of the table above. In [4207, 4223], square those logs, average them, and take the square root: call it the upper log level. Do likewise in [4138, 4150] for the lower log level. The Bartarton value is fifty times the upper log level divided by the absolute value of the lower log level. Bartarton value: 55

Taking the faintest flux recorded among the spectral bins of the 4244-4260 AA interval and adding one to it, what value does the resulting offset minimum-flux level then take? 5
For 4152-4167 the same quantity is 10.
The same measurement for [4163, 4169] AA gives 11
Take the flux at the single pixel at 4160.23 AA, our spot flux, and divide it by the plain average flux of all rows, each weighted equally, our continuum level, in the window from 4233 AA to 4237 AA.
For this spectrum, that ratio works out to 1.3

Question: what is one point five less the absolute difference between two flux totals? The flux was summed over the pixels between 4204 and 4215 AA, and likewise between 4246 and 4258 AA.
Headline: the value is -14.8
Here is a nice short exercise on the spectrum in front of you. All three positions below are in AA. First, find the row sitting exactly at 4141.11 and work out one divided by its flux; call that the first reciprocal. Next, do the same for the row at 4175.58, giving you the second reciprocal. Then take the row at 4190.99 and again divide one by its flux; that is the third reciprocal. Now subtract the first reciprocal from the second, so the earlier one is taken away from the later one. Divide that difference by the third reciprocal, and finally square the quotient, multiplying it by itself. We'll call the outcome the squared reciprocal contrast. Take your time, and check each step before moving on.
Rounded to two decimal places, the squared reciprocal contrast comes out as 0.00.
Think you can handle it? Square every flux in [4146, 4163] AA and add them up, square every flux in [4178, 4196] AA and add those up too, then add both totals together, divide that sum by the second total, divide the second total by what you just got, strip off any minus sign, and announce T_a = 474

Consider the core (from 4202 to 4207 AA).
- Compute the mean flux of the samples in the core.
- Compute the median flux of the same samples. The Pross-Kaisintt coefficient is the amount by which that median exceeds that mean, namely -0.6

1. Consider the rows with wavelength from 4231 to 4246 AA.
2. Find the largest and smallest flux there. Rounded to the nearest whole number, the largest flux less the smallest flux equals 9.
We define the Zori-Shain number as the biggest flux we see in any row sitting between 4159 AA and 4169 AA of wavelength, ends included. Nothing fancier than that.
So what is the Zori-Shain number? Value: 14.25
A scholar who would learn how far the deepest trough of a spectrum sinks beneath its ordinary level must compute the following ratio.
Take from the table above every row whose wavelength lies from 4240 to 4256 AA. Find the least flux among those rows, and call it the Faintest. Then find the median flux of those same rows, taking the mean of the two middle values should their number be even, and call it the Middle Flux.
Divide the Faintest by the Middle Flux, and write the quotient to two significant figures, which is 0.49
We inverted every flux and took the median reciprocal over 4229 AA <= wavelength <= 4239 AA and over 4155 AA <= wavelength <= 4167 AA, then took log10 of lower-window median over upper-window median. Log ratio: -0.21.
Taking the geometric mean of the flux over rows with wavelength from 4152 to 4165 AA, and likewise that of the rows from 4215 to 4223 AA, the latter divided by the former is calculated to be 0.72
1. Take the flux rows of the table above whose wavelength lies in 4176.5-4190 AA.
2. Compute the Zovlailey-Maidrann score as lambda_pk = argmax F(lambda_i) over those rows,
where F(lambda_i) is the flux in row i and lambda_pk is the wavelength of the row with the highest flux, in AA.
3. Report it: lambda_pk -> 4179.43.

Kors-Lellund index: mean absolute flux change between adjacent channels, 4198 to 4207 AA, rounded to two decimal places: 0.86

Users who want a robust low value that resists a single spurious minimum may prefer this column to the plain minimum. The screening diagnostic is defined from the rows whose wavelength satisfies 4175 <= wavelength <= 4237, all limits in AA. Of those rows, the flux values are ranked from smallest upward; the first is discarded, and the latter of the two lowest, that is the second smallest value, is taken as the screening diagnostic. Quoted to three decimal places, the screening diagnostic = 3.776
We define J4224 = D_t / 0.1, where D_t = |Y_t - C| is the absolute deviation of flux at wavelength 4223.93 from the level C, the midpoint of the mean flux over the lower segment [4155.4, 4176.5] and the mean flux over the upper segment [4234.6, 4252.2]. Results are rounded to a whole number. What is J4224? 57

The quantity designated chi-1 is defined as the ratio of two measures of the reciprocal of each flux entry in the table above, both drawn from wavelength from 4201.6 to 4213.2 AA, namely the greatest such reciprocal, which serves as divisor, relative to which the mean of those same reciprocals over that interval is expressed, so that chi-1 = 0.76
